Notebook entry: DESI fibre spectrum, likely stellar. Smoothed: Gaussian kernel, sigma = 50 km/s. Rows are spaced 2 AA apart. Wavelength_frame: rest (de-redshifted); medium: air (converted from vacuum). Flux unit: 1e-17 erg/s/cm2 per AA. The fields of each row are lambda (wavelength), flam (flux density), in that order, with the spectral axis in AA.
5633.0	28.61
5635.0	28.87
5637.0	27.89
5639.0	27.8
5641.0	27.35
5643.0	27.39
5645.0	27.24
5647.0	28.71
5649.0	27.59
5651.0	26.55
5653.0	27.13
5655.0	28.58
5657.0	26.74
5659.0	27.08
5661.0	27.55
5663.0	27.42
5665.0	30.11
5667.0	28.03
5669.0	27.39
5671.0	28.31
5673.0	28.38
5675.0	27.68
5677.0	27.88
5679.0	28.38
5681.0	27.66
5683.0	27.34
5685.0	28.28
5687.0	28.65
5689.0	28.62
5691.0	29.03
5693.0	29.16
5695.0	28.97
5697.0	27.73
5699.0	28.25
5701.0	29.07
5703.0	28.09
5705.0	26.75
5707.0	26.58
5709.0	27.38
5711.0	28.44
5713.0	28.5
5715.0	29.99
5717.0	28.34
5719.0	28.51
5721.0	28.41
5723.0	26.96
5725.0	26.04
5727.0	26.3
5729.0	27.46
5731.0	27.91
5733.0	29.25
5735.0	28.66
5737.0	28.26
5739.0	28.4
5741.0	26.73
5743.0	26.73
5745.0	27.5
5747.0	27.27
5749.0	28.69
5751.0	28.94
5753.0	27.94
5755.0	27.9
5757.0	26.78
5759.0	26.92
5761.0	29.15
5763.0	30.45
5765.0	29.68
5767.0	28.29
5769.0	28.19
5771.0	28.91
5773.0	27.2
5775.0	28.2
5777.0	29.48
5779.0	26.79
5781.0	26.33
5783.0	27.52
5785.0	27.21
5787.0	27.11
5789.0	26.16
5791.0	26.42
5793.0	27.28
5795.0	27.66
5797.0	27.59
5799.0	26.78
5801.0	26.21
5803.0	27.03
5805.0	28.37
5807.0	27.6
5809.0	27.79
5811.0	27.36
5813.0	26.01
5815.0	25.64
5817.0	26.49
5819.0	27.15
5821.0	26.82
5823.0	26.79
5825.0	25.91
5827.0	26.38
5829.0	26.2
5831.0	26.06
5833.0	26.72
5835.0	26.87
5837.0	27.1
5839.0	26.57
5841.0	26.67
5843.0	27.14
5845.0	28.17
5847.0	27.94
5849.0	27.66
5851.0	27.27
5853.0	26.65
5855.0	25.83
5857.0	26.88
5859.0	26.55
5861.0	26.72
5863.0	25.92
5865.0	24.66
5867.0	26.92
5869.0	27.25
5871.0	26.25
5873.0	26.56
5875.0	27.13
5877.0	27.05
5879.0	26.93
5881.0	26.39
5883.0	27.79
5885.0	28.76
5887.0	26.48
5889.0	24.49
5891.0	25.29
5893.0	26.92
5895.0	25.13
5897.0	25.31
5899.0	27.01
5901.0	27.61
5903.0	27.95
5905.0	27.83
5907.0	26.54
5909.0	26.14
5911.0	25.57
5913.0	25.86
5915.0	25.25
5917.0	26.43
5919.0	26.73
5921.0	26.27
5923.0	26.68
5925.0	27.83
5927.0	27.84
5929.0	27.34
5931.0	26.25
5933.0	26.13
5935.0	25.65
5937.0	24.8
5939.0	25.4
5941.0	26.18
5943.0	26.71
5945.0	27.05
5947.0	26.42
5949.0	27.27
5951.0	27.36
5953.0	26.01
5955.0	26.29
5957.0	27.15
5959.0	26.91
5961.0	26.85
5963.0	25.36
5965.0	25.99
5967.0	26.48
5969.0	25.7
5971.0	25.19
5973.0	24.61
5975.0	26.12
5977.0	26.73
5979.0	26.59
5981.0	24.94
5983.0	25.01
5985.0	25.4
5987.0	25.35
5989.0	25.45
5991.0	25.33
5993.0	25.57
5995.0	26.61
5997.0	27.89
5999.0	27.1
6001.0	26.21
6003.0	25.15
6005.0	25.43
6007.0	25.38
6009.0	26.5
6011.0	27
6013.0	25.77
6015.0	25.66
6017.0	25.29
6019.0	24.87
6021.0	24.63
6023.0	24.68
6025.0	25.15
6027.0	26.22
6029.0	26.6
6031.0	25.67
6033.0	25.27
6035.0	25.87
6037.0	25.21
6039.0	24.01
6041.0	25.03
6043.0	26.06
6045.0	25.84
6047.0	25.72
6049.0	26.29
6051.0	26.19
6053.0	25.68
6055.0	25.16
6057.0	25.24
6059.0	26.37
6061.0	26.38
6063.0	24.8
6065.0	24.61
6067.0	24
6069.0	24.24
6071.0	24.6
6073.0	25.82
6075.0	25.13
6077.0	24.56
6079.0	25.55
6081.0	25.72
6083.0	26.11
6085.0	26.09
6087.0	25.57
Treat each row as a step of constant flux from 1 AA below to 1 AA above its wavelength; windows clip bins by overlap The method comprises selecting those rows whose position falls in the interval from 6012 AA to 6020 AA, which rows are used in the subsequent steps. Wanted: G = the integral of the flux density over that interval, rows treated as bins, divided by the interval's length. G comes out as 25.4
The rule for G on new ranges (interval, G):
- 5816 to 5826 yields 26.6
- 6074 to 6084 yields 25.4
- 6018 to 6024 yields 24.7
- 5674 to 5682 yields 27.9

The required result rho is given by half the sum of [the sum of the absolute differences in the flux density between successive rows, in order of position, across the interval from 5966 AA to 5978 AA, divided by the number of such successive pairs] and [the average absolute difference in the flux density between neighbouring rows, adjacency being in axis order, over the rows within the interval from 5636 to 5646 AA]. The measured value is 0.49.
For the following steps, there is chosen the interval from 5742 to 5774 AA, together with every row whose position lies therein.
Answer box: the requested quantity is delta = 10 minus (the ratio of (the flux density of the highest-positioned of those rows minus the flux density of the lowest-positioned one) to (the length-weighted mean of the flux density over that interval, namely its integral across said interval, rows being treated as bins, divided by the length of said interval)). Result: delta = 10.0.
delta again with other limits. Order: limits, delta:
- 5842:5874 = 10.0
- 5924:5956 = 10.1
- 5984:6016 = 10.0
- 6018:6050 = 9.9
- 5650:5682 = 10.0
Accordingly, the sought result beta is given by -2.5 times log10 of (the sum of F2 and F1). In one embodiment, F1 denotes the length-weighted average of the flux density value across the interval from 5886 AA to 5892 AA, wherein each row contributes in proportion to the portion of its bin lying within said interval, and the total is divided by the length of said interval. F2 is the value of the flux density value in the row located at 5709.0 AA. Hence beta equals -4.31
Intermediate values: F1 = 25.4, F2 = 27.38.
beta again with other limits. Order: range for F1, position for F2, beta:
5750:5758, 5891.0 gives -4.31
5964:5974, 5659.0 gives -4.30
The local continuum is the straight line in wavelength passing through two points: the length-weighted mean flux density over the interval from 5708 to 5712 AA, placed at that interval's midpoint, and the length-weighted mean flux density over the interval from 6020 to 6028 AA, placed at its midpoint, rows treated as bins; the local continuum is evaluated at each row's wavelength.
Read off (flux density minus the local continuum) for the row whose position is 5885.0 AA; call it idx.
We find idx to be 2.4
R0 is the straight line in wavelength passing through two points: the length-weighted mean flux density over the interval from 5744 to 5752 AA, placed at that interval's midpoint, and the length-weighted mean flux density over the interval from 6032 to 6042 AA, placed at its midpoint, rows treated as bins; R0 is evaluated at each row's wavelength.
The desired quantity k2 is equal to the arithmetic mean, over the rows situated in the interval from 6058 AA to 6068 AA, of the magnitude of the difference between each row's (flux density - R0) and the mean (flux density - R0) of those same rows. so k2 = 0.89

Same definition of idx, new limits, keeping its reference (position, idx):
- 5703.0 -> 0.1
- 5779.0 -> -0.5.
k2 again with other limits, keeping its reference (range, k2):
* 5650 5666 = 0.86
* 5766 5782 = 0.83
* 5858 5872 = 0.60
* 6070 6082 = 0.48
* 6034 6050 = 0.59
